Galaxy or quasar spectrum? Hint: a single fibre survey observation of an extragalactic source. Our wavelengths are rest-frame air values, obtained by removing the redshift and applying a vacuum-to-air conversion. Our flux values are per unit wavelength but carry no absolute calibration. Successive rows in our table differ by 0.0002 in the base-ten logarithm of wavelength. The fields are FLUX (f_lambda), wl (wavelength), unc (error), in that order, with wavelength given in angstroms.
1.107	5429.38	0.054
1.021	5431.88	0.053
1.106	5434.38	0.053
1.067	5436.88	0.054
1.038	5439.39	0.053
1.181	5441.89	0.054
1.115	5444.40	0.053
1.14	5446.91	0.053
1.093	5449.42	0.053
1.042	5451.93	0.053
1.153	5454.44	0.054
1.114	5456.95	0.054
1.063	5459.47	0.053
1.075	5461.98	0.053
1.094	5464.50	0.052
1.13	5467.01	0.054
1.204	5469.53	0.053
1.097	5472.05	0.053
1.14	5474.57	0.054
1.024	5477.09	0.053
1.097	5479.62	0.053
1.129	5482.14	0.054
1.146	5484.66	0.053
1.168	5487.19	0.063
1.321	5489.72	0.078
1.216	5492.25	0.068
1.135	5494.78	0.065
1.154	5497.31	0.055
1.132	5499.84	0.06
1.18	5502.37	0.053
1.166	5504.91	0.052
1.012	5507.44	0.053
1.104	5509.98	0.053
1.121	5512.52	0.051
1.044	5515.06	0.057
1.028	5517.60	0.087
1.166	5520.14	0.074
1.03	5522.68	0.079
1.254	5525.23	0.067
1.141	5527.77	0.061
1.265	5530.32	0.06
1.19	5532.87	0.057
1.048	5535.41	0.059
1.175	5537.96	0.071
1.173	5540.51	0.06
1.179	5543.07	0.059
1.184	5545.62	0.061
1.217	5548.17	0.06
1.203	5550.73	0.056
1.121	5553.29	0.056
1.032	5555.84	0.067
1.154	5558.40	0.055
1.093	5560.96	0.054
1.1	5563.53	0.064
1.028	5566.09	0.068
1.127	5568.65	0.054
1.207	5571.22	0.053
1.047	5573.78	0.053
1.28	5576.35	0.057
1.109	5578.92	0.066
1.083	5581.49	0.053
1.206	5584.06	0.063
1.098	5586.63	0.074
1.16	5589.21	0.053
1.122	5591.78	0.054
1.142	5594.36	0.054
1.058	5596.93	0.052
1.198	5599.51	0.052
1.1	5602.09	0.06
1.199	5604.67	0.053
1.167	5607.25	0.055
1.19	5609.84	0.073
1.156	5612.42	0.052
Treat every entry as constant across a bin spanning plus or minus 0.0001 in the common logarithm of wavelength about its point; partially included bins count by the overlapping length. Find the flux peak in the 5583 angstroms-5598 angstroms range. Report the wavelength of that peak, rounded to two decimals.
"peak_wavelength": 5584.06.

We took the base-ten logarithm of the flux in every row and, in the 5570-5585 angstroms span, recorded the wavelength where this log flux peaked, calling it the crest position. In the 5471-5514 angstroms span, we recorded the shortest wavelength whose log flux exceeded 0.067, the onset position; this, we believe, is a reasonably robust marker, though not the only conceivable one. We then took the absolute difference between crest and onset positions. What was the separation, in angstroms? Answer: 89.2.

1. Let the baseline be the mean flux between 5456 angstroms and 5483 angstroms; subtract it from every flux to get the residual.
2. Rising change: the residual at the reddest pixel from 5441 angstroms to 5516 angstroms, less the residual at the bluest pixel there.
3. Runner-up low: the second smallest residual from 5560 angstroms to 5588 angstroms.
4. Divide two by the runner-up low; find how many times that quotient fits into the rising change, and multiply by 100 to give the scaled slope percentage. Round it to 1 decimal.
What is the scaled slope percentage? 0.4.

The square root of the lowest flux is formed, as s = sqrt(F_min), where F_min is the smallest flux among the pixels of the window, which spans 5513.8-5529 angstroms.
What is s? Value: 1.01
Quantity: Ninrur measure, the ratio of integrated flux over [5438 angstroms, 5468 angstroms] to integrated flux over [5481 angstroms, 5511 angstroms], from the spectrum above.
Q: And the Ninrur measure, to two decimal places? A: 0.95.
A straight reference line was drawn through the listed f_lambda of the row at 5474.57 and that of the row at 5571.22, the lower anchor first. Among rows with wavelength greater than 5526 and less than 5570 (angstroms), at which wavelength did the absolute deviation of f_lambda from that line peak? 5566.09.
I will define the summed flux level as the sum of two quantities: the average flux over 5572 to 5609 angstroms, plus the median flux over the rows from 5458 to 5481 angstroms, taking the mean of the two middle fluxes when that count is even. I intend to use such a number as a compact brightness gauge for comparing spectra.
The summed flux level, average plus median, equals 2.24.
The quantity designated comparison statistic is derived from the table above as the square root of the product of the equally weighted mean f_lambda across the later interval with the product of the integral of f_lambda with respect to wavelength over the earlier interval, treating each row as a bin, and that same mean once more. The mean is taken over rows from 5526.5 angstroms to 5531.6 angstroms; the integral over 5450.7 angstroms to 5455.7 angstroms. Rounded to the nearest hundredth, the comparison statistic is 2.82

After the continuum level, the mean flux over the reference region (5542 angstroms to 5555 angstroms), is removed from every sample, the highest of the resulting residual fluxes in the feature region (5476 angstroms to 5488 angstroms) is -0.01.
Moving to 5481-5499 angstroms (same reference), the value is 0.14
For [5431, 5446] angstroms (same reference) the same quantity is 0.00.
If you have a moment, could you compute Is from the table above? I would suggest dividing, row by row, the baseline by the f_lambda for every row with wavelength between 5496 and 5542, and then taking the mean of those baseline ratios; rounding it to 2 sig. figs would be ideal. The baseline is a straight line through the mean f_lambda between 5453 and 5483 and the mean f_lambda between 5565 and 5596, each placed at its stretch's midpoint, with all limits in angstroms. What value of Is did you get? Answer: 0.99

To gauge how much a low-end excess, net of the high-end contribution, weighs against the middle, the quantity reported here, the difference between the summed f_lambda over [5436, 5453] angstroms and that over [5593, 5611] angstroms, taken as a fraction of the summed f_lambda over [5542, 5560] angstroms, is -0.047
